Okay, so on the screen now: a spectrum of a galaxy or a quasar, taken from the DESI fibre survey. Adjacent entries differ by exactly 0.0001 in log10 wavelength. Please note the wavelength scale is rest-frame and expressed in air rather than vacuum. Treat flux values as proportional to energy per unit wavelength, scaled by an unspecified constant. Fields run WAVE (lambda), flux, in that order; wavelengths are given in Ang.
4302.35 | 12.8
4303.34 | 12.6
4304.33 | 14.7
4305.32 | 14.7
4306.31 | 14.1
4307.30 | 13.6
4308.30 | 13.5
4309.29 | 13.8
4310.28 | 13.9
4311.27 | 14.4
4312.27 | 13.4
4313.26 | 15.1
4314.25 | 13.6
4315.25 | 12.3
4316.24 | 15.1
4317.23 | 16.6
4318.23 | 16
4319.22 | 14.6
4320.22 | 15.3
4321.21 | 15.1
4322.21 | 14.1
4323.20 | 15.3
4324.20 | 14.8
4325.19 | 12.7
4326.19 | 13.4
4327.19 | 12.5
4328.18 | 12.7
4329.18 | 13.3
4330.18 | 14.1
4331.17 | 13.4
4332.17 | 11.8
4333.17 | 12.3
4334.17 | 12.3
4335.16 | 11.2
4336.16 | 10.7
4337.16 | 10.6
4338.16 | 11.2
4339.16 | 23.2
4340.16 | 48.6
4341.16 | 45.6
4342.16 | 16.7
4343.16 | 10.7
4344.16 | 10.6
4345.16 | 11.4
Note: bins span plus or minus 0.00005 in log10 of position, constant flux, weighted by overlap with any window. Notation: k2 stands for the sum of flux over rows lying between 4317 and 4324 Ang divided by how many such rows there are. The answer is 15.3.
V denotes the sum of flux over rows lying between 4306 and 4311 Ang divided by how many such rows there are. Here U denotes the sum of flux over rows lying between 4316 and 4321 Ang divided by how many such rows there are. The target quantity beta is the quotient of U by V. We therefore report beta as 1.1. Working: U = 15.5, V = 13.8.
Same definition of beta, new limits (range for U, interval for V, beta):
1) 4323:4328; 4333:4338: 1.2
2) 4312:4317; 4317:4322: 0.9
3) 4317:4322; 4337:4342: 0.6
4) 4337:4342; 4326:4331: 2.1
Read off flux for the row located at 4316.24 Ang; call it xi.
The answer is 15.1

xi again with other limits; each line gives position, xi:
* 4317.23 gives 16.6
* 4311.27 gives 14.4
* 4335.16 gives 11.2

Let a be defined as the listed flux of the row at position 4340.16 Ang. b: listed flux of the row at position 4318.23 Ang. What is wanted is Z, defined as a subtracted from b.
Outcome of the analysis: -33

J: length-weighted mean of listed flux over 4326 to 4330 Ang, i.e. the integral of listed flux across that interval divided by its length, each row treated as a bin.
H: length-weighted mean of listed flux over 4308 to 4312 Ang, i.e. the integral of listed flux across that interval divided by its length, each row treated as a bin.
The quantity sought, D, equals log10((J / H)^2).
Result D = -0.06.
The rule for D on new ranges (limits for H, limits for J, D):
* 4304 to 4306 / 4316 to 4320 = 0.05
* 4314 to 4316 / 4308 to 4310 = 0.04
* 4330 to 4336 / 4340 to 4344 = 0.69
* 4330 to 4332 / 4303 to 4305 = 0.03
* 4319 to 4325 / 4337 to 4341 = 0.50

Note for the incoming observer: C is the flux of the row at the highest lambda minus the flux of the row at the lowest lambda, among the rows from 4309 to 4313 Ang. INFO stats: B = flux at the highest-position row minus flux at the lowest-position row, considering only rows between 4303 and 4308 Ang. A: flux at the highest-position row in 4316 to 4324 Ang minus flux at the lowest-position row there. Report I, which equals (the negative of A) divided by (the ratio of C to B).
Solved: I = 0.5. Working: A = 0.2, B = 1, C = -0.40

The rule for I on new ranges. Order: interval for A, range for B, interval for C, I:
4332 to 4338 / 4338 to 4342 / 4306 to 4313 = -59.0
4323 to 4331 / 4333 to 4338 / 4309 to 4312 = -3.4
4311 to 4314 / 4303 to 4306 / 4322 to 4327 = 2.1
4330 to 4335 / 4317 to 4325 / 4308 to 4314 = -2.0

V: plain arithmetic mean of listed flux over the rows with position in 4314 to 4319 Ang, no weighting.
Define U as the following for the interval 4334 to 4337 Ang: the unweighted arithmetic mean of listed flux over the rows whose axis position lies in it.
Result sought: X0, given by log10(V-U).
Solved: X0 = 0.52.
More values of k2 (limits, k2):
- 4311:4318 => 14.4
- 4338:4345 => 23.8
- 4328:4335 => 12.8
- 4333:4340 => 13.1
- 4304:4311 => 14.0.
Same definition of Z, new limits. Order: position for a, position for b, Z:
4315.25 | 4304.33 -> 2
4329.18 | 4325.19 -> -1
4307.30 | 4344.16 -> -3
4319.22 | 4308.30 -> -1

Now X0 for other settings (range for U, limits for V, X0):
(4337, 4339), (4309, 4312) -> 0.50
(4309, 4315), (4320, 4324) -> -0.04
